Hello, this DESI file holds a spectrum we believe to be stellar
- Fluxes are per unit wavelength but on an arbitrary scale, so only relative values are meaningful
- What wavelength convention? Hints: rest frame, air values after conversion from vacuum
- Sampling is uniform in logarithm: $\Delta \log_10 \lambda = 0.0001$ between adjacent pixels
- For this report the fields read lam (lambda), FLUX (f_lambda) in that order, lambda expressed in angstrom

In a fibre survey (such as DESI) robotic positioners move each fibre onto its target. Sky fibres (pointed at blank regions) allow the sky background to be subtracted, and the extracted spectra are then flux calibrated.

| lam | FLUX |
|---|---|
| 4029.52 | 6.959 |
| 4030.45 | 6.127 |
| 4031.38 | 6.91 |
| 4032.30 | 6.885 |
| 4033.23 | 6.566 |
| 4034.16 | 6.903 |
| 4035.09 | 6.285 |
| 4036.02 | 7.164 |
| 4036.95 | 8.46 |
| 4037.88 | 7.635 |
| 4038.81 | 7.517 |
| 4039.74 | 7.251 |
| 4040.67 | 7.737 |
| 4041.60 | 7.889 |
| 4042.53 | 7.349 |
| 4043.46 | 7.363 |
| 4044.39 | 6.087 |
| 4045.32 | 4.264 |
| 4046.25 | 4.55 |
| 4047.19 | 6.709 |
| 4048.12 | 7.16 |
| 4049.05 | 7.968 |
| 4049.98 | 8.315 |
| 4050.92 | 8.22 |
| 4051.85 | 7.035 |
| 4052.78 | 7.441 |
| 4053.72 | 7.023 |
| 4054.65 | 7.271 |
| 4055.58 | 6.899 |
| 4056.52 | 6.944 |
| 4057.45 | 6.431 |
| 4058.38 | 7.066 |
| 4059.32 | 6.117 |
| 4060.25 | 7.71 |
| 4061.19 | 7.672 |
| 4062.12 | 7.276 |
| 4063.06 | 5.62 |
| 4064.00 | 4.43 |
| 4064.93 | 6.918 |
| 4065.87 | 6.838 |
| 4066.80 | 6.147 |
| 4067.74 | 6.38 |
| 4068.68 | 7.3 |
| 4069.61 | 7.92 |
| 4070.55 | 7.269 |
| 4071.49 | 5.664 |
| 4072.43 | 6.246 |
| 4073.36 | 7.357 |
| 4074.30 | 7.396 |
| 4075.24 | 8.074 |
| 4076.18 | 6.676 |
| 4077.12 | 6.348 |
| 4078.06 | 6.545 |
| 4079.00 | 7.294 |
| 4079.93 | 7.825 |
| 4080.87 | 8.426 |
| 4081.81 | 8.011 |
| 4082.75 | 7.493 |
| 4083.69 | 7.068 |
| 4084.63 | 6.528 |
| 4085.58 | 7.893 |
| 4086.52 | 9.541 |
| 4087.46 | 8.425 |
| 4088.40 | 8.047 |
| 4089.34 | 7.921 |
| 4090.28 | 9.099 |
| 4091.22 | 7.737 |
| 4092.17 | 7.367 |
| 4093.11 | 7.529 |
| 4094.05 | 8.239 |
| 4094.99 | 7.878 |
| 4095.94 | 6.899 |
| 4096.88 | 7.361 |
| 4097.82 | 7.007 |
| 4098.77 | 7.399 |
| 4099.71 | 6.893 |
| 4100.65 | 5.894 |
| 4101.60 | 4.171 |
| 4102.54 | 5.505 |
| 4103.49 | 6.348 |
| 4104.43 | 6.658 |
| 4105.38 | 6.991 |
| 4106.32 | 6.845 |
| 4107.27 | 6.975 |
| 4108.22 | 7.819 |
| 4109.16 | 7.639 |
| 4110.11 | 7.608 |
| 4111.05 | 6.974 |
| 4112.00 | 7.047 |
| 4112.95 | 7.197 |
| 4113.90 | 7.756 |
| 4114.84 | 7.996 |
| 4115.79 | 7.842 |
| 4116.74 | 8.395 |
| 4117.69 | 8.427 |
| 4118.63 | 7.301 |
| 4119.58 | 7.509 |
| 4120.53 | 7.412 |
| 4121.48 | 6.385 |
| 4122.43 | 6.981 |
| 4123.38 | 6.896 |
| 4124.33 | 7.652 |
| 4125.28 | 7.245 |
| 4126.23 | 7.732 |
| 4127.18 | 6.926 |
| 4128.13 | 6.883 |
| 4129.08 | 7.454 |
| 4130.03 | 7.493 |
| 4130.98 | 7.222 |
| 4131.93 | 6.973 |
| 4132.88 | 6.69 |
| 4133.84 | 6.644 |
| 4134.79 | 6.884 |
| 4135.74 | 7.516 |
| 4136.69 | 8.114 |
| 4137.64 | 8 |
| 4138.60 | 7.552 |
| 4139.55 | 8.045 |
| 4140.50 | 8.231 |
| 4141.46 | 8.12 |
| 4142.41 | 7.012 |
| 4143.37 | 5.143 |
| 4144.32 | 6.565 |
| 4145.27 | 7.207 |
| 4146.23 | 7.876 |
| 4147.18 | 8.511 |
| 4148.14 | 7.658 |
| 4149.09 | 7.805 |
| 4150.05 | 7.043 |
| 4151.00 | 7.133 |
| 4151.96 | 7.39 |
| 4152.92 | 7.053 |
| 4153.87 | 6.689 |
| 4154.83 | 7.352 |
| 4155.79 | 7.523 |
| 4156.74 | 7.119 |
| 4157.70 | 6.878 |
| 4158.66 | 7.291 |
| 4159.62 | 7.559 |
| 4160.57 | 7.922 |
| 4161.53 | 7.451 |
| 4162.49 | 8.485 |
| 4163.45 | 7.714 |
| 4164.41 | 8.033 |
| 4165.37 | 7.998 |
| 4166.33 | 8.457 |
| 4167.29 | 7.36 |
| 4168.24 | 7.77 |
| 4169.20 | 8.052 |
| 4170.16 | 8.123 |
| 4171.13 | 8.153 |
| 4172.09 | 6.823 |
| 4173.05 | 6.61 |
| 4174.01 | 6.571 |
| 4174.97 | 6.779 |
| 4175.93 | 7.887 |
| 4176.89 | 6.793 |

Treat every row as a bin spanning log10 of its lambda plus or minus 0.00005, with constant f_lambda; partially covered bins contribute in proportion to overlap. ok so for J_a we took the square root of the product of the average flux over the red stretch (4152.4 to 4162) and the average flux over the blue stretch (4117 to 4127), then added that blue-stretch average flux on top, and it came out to 14.7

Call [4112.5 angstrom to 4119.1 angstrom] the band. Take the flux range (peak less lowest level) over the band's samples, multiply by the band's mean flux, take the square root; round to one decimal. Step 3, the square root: 3.1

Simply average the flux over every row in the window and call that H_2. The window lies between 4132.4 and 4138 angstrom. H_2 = 7.3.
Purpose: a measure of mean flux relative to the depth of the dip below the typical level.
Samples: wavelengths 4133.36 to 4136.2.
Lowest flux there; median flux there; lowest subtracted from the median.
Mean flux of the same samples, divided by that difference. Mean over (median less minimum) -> 29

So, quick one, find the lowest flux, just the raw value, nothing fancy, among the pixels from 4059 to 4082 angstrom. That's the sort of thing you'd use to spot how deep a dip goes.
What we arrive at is 4.43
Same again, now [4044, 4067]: 4.264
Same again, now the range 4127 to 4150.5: 5.143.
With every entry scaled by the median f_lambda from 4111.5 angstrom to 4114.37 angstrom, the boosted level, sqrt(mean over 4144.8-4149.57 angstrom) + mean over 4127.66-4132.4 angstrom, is 2.04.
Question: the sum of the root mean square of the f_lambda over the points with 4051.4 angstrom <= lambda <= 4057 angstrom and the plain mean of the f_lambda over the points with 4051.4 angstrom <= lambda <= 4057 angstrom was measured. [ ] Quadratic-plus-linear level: 14.2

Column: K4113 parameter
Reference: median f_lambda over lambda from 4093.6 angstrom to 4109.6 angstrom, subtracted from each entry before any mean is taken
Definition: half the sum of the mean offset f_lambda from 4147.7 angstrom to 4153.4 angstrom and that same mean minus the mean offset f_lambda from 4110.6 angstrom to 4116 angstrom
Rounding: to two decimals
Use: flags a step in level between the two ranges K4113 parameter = 0.13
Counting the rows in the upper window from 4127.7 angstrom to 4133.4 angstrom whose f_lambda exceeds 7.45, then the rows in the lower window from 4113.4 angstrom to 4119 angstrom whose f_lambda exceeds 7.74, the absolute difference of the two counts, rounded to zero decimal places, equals 3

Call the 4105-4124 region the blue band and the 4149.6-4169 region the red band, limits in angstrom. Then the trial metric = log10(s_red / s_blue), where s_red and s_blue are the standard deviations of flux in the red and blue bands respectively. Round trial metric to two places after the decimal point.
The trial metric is -0.04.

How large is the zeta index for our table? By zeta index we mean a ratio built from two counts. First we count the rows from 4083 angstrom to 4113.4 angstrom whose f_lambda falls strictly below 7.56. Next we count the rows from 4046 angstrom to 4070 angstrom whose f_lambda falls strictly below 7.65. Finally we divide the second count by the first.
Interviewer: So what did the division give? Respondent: 1.0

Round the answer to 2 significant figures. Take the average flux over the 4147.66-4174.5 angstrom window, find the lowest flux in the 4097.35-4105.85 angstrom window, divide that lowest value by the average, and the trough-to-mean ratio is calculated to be 0.56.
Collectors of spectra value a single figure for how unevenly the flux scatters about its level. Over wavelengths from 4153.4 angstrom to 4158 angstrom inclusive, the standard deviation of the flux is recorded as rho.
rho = 0.3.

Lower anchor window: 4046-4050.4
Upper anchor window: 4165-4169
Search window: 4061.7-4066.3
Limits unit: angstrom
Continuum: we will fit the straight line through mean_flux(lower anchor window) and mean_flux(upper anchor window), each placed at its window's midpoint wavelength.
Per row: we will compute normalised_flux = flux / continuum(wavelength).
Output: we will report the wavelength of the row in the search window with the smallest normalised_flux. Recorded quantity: 4064.00 angstrom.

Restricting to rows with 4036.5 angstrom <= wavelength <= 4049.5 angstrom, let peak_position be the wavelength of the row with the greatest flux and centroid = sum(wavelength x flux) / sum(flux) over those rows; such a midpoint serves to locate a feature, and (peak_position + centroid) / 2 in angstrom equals 4039.8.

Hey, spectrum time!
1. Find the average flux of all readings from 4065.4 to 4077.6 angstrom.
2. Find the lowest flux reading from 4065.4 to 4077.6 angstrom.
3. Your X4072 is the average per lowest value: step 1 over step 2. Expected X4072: 1.2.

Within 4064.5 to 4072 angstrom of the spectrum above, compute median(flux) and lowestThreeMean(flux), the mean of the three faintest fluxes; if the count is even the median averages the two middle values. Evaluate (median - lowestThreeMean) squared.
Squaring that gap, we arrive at 0.66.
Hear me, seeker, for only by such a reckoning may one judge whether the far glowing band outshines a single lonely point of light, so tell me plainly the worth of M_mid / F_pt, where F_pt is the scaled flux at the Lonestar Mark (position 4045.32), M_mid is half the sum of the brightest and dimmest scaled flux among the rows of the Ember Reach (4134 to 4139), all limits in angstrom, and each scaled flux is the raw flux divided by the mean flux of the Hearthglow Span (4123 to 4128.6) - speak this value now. 1.8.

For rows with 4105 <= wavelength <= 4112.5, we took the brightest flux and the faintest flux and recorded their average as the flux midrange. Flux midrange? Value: 7.3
